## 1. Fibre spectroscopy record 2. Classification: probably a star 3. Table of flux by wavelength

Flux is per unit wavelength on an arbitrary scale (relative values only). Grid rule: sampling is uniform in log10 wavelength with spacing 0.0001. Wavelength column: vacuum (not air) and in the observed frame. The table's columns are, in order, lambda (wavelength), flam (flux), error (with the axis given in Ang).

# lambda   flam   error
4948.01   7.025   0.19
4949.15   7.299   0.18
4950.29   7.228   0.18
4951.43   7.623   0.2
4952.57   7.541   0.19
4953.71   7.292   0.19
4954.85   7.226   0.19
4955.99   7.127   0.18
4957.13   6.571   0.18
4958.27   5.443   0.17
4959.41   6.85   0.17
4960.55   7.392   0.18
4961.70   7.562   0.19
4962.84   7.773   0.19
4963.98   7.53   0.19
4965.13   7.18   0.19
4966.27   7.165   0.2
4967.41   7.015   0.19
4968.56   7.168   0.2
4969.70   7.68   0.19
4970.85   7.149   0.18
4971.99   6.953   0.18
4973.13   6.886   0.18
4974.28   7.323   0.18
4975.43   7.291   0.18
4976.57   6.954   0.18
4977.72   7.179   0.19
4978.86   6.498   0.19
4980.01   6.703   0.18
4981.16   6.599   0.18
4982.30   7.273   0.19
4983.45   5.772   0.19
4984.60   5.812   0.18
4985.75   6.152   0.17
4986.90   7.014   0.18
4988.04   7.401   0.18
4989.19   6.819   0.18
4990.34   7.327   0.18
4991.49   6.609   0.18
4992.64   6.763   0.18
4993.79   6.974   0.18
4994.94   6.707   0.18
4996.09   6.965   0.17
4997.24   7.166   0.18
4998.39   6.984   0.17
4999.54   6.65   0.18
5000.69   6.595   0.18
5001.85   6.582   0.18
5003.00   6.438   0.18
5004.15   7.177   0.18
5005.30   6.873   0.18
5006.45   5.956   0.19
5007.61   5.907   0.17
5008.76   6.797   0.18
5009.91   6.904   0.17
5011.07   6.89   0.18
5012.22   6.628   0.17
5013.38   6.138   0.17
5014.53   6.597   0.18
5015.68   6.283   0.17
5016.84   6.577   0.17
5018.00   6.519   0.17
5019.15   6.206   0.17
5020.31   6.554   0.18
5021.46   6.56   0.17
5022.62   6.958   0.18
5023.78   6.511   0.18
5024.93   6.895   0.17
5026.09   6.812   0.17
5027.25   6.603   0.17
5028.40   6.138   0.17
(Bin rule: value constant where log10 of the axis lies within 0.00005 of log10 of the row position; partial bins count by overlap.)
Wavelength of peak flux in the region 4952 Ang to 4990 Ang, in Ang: 4962.84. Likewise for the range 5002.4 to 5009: 5004.15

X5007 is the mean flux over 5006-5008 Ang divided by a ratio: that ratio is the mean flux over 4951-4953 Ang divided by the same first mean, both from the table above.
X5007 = 4.6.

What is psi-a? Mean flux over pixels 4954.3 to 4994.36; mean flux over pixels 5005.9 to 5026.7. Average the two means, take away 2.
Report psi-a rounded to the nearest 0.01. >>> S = 4.74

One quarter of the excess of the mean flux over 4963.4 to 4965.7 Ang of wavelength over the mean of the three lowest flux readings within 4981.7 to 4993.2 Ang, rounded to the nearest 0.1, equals 0.4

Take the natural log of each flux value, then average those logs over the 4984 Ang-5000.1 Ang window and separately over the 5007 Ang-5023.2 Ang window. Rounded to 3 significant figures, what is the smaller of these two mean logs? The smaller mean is 1.88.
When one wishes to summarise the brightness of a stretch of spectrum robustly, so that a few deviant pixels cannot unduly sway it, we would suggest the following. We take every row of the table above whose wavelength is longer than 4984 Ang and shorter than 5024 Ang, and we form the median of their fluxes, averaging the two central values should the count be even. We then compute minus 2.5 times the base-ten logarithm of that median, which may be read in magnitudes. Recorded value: -2.05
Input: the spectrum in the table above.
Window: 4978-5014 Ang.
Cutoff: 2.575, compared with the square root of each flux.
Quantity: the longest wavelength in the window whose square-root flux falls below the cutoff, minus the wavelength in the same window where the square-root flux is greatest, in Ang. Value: 25.3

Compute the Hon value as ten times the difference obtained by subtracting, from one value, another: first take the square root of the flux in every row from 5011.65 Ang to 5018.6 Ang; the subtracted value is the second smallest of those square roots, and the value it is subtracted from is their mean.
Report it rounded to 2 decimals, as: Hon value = 0.34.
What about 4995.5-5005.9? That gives 0.47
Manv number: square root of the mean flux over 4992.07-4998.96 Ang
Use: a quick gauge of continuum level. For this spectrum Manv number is 2.63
